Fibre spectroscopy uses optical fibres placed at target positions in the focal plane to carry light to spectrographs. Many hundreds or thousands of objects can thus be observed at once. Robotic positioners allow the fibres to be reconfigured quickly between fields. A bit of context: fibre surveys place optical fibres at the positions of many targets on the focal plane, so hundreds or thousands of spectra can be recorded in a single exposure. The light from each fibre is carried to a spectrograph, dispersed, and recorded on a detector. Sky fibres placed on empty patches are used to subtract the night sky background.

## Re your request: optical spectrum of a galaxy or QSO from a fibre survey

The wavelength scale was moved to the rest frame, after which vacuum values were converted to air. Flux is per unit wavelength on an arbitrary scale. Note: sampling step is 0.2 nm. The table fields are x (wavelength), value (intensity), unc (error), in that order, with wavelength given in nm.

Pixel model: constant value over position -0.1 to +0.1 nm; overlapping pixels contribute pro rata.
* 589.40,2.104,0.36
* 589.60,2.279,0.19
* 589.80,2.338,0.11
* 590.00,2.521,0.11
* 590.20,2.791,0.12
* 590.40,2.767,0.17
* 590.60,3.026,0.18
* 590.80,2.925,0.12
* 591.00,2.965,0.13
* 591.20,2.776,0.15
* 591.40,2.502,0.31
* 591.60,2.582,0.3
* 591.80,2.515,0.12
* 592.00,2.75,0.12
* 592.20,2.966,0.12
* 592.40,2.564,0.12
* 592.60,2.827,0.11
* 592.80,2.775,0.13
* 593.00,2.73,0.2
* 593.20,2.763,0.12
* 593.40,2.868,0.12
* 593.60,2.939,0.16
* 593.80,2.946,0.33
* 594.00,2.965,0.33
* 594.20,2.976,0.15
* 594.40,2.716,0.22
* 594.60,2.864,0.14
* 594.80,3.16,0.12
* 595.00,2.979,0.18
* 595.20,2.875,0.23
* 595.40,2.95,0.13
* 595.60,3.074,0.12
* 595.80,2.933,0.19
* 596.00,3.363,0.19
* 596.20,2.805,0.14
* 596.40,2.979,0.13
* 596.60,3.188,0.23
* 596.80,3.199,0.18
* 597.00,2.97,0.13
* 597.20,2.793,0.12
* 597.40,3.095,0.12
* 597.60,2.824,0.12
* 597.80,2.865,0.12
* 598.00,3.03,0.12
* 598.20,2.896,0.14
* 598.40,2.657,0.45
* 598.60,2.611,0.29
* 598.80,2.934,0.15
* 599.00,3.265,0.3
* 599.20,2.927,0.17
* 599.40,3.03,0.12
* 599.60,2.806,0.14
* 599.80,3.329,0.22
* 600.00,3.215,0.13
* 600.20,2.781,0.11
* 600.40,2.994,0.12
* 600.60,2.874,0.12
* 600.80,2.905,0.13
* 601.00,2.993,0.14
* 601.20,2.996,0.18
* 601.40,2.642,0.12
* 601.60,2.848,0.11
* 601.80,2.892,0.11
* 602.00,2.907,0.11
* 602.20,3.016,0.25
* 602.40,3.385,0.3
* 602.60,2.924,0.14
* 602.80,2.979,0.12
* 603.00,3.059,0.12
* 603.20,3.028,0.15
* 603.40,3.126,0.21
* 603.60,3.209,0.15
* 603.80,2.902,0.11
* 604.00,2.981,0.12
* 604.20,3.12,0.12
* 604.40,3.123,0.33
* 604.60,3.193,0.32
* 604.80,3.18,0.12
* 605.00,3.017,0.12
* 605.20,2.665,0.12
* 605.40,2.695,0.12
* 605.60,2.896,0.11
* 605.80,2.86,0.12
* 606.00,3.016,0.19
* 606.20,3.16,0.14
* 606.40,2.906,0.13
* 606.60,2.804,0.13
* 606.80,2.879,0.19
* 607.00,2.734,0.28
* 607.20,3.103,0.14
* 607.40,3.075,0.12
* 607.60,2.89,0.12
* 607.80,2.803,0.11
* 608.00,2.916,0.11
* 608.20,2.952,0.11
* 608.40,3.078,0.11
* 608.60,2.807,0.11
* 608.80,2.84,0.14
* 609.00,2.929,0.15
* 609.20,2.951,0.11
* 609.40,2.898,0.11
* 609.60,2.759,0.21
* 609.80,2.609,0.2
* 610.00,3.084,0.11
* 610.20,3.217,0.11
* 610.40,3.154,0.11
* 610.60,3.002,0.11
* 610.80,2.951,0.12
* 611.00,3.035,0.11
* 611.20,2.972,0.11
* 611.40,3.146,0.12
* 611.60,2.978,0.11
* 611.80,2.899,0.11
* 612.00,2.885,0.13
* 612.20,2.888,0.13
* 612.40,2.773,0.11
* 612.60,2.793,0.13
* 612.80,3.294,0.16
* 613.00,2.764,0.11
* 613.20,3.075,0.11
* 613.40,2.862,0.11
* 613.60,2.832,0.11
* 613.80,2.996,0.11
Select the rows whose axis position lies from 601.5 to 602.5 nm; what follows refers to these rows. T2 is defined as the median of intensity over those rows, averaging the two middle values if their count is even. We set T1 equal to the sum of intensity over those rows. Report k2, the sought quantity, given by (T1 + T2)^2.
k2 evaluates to 322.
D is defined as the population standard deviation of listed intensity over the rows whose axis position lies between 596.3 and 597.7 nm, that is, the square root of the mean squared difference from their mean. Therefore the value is 0.151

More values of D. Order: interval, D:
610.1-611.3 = 0.097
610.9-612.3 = 0.088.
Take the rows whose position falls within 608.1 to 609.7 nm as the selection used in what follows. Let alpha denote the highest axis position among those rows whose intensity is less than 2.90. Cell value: 609.60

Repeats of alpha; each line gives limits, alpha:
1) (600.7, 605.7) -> 605.60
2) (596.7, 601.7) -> 601.60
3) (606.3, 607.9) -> 607.80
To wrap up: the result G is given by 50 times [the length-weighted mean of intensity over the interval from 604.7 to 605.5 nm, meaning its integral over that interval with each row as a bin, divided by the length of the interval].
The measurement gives 144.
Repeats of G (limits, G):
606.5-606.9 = 142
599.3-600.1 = 155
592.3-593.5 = 138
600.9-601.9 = 144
